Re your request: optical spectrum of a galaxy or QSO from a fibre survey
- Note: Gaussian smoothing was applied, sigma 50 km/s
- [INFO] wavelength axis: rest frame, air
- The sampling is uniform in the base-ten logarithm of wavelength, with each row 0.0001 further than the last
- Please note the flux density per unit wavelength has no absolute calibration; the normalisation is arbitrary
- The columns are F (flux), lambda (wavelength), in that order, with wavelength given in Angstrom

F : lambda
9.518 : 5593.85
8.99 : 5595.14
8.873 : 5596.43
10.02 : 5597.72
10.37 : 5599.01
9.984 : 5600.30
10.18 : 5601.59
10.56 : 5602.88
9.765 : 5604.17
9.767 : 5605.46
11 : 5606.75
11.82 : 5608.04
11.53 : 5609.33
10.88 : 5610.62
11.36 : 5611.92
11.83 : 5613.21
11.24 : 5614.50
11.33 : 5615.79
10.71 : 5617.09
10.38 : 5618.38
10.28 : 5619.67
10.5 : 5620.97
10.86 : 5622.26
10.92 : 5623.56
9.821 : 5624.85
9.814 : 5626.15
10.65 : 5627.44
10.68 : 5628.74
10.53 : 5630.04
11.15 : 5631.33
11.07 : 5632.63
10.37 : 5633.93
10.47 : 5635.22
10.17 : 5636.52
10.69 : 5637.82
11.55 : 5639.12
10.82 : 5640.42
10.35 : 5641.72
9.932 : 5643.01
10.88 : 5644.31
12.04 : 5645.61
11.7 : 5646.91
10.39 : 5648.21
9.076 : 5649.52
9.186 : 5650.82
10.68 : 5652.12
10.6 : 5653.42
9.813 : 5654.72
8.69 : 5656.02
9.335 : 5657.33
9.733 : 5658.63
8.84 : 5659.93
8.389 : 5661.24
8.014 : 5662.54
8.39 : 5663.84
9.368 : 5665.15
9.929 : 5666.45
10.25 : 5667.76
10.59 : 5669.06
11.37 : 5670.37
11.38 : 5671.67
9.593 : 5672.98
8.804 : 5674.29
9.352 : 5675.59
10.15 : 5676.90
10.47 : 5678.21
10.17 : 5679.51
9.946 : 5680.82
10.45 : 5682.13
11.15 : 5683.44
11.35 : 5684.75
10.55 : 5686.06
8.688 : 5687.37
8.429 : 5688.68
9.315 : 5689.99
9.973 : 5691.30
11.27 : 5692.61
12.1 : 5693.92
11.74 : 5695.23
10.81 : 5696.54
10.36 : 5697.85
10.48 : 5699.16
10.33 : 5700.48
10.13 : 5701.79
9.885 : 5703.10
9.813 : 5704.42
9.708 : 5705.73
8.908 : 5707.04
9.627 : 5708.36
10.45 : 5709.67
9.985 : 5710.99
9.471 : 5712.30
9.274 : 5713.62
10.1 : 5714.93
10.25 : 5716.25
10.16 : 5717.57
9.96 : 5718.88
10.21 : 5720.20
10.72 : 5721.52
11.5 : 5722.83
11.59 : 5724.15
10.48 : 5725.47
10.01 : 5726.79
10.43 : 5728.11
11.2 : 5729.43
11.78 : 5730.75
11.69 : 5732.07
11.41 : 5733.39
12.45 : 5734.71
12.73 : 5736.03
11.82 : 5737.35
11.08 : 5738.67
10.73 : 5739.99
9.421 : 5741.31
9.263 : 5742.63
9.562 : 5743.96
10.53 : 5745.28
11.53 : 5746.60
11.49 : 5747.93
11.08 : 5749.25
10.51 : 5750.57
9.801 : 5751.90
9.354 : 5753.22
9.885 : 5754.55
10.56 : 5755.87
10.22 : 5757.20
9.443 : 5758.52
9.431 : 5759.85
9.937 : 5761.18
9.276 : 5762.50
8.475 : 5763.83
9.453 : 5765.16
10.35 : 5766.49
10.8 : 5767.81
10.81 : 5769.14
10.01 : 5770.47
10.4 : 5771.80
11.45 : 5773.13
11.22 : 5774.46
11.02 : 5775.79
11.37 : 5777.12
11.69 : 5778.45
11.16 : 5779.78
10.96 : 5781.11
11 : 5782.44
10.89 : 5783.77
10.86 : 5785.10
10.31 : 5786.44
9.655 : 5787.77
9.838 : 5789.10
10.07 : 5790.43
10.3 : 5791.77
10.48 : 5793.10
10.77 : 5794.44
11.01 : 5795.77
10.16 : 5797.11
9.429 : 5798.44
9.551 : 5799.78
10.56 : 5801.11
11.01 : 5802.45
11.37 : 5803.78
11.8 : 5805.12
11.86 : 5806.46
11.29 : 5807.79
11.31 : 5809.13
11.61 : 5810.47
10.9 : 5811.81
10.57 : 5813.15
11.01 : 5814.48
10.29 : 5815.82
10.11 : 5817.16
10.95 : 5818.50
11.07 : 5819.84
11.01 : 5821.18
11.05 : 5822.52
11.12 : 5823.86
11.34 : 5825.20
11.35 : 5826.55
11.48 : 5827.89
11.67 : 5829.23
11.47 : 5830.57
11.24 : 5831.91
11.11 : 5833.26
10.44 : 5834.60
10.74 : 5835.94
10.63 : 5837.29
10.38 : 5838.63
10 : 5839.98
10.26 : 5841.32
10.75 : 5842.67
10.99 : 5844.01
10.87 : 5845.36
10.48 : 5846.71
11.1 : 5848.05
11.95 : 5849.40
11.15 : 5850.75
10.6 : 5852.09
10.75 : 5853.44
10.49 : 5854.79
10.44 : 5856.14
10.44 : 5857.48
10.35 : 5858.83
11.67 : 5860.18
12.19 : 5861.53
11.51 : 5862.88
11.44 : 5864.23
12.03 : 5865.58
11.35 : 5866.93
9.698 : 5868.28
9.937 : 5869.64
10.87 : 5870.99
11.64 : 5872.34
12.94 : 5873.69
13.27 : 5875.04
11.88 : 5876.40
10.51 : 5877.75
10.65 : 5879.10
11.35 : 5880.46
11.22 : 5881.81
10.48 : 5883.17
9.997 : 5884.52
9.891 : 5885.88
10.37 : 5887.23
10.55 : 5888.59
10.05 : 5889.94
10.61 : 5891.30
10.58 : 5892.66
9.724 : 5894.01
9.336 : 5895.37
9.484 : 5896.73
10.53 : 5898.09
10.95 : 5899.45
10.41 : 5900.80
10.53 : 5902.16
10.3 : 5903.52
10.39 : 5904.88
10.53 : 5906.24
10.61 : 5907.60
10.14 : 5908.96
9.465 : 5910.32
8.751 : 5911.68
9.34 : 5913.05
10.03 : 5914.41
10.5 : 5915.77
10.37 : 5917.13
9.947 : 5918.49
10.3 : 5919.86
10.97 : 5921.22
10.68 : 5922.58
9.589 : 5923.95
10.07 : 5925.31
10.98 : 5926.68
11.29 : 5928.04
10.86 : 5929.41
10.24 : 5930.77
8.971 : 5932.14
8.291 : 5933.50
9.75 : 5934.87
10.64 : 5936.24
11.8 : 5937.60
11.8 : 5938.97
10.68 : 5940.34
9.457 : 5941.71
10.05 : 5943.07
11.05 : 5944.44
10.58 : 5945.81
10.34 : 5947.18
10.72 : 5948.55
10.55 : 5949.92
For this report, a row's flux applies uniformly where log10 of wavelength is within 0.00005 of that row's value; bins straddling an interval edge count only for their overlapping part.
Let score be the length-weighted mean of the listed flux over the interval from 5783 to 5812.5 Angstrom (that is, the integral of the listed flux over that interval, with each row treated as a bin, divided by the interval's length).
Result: 10.7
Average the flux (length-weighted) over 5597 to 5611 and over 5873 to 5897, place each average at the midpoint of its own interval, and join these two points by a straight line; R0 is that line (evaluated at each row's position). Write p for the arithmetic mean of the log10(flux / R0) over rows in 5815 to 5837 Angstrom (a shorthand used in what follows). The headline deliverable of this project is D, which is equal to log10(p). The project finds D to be -1.9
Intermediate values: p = 0.013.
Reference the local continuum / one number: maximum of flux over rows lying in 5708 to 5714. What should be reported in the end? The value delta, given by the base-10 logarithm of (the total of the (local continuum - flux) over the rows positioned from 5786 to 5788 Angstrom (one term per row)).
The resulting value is 0.0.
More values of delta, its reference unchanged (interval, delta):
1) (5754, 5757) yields -0.3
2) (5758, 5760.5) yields 0.3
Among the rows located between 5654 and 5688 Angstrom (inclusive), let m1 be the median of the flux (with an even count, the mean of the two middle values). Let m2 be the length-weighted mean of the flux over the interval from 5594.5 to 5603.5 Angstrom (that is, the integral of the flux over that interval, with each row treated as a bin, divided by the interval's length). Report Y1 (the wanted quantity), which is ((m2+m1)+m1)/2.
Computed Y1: 14.8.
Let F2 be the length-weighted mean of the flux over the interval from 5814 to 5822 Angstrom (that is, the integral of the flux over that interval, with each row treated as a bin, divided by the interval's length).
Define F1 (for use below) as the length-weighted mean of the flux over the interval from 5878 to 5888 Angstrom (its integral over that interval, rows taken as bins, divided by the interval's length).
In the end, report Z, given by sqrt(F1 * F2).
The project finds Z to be 10.65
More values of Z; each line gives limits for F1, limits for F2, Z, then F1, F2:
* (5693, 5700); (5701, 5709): 10.36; 11.1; 9.7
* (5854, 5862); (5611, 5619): 11.01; 10.9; 11.1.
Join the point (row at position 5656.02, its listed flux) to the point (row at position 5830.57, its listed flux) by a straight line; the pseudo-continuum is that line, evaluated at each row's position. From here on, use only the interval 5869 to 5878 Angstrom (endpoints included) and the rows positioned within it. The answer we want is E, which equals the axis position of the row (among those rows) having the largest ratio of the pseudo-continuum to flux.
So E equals 5869.64 Angstrom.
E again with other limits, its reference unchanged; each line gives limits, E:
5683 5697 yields 5688.68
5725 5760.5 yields 5759.85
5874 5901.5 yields 5895.37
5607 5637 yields 5626.15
